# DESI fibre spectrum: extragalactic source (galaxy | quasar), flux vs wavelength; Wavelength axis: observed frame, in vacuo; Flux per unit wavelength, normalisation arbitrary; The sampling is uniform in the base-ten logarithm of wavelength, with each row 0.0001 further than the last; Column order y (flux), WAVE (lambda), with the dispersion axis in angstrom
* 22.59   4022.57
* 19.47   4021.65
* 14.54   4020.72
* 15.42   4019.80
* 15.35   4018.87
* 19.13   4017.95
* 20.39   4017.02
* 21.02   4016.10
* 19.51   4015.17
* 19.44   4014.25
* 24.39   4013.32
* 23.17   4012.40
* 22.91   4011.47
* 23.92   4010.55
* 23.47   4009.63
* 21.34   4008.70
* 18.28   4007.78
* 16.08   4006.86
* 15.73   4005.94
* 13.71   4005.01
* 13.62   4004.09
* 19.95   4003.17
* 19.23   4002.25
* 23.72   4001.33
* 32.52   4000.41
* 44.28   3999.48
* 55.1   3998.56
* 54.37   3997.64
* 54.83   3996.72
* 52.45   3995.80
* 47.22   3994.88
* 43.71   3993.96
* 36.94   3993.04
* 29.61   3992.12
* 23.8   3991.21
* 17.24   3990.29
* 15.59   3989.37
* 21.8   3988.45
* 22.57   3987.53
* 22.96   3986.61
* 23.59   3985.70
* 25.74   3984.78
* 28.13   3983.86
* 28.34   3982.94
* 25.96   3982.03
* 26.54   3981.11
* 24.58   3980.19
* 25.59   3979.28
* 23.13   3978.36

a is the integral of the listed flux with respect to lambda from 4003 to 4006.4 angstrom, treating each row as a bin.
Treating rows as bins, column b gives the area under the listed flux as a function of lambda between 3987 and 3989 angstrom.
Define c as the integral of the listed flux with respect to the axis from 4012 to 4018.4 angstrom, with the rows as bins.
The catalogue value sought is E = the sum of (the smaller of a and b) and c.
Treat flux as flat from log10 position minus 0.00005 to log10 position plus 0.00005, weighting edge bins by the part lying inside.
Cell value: 178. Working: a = 52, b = 44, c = 134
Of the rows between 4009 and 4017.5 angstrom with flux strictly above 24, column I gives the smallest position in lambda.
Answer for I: 4013.32 angstrom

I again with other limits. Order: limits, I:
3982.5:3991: 3982.94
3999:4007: 3999.48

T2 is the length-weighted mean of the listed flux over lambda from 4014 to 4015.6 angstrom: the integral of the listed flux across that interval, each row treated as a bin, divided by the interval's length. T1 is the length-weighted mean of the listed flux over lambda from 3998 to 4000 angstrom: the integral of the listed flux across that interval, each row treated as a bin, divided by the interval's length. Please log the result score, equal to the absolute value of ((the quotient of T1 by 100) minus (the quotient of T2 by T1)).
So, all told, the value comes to 0.1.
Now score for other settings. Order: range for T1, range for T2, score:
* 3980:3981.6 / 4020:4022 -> 0.4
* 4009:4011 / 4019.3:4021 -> 0.4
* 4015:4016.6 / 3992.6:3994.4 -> 1.8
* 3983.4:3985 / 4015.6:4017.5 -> 0.5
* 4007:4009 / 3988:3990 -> 0.8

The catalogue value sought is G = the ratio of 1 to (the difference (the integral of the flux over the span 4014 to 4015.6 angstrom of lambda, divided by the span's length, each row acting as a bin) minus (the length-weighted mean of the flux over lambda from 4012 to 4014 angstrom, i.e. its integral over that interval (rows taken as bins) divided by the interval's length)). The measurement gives -0.26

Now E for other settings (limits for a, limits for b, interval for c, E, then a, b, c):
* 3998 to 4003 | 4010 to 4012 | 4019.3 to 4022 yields 91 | 172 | 47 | 44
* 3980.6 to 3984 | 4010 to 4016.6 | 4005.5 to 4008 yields 134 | 92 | 146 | 41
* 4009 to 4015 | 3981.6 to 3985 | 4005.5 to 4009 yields 154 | 136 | 92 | 62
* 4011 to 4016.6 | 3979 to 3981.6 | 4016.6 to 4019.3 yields 116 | 122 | 66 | 49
